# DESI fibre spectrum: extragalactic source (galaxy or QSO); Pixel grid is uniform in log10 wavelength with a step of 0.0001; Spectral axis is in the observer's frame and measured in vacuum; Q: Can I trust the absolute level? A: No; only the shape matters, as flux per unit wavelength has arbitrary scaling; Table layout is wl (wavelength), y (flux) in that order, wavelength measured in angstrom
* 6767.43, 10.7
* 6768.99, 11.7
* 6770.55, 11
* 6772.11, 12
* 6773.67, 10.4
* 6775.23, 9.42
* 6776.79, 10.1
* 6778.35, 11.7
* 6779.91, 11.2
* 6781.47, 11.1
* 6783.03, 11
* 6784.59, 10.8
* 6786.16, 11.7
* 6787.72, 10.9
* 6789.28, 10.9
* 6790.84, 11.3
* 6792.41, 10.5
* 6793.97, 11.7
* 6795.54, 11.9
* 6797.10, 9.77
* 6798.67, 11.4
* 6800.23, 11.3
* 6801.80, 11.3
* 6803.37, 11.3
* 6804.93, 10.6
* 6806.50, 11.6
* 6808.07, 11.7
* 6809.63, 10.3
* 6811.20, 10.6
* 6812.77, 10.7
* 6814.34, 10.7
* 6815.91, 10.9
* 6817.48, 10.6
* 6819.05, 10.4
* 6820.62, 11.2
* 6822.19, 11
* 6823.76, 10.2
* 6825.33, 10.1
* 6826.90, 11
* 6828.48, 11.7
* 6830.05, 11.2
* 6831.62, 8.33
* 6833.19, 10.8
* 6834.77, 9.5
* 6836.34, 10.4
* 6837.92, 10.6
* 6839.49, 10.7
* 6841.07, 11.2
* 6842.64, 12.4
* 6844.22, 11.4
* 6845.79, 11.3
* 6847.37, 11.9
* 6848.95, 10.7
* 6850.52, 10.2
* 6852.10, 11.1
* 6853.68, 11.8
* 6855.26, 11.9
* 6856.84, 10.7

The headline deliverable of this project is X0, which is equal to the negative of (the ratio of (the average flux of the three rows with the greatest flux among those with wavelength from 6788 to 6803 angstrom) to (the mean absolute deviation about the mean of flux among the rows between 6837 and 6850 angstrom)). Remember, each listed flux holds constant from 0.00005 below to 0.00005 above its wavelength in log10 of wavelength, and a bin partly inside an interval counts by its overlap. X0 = -25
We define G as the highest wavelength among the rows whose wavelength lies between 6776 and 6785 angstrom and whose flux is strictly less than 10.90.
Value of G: 6784.59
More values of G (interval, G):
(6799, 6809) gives 6804.93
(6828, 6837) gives 6836.34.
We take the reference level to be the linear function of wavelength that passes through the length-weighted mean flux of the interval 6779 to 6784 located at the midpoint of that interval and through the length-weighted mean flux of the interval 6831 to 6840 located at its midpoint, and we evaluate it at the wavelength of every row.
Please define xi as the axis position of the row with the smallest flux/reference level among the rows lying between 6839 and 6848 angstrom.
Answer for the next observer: 6839.49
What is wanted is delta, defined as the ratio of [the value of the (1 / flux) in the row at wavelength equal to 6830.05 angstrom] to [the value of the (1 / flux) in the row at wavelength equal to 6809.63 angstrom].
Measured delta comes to 0.92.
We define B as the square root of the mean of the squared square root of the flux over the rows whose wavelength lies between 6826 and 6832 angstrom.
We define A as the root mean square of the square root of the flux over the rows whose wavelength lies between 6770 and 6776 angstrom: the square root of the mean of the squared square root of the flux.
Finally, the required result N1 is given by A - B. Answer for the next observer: 0.02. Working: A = 3.272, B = 3.25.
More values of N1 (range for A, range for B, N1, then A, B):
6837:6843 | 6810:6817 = 0.08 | 3.350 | 3.27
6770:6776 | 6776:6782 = -0.05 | 3.272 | 3.32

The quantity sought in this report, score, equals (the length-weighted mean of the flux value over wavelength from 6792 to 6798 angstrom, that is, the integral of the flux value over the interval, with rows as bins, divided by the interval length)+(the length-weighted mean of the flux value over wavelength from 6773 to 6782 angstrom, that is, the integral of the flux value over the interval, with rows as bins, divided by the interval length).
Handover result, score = 21.7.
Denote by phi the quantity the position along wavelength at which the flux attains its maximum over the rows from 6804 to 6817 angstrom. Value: 6808.07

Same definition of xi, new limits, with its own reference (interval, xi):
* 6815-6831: 6825.33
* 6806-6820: 6809.63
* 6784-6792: 6784.59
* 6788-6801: 6797.10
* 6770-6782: 6775.23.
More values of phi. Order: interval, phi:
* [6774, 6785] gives 6778.35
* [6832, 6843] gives 6842.64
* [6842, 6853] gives 6842.64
